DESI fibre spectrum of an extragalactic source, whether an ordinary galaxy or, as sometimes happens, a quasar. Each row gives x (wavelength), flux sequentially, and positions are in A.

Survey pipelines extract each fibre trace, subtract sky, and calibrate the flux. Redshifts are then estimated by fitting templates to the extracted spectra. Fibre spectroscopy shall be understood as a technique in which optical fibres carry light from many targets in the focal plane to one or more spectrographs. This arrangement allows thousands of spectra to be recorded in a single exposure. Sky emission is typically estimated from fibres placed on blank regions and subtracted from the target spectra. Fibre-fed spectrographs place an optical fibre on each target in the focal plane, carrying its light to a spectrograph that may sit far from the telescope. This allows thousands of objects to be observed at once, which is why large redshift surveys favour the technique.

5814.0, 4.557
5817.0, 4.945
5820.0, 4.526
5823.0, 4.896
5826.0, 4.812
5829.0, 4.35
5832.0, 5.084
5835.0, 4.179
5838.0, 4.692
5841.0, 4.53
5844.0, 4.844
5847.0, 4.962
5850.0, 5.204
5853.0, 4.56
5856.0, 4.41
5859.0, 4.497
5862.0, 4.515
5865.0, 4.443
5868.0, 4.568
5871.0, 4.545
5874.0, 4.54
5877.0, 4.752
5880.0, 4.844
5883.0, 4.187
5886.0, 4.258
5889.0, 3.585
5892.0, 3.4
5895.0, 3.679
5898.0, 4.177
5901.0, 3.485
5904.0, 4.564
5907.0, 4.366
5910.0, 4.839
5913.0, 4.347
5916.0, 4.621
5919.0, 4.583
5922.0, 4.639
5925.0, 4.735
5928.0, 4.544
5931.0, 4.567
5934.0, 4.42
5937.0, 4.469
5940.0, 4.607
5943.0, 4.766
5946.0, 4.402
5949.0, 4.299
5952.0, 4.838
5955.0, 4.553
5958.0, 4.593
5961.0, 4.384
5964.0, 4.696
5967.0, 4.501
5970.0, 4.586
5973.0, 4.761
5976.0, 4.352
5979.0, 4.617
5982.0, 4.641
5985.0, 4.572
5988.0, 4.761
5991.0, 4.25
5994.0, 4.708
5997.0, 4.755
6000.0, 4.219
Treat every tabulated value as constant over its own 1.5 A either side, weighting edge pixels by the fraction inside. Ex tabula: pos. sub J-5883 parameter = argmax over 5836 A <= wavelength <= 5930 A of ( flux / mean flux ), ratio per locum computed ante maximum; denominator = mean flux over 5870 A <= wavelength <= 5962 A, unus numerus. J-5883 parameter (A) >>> 5850.0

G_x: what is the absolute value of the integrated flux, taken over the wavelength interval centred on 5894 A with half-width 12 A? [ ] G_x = 94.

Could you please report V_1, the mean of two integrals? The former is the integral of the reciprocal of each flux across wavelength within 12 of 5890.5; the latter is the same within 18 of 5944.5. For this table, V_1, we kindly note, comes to 7.0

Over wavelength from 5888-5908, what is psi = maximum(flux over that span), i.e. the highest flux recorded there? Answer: 4.564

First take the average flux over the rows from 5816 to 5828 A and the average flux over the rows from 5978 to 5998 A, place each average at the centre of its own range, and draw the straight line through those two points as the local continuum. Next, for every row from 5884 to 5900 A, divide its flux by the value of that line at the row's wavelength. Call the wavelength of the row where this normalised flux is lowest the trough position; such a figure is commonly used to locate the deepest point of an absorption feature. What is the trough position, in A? 5892.0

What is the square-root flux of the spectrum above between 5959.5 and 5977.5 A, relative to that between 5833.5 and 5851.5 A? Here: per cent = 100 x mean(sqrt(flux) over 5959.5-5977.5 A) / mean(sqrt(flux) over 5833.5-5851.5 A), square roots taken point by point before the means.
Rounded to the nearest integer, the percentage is 98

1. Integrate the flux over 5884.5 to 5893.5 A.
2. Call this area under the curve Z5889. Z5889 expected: 33.7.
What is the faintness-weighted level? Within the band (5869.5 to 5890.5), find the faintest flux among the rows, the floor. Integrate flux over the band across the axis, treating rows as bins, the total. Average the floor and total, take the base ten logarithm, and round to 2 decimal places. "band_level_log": 1.68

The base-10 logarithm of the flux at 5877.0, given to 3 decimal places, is 0.677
